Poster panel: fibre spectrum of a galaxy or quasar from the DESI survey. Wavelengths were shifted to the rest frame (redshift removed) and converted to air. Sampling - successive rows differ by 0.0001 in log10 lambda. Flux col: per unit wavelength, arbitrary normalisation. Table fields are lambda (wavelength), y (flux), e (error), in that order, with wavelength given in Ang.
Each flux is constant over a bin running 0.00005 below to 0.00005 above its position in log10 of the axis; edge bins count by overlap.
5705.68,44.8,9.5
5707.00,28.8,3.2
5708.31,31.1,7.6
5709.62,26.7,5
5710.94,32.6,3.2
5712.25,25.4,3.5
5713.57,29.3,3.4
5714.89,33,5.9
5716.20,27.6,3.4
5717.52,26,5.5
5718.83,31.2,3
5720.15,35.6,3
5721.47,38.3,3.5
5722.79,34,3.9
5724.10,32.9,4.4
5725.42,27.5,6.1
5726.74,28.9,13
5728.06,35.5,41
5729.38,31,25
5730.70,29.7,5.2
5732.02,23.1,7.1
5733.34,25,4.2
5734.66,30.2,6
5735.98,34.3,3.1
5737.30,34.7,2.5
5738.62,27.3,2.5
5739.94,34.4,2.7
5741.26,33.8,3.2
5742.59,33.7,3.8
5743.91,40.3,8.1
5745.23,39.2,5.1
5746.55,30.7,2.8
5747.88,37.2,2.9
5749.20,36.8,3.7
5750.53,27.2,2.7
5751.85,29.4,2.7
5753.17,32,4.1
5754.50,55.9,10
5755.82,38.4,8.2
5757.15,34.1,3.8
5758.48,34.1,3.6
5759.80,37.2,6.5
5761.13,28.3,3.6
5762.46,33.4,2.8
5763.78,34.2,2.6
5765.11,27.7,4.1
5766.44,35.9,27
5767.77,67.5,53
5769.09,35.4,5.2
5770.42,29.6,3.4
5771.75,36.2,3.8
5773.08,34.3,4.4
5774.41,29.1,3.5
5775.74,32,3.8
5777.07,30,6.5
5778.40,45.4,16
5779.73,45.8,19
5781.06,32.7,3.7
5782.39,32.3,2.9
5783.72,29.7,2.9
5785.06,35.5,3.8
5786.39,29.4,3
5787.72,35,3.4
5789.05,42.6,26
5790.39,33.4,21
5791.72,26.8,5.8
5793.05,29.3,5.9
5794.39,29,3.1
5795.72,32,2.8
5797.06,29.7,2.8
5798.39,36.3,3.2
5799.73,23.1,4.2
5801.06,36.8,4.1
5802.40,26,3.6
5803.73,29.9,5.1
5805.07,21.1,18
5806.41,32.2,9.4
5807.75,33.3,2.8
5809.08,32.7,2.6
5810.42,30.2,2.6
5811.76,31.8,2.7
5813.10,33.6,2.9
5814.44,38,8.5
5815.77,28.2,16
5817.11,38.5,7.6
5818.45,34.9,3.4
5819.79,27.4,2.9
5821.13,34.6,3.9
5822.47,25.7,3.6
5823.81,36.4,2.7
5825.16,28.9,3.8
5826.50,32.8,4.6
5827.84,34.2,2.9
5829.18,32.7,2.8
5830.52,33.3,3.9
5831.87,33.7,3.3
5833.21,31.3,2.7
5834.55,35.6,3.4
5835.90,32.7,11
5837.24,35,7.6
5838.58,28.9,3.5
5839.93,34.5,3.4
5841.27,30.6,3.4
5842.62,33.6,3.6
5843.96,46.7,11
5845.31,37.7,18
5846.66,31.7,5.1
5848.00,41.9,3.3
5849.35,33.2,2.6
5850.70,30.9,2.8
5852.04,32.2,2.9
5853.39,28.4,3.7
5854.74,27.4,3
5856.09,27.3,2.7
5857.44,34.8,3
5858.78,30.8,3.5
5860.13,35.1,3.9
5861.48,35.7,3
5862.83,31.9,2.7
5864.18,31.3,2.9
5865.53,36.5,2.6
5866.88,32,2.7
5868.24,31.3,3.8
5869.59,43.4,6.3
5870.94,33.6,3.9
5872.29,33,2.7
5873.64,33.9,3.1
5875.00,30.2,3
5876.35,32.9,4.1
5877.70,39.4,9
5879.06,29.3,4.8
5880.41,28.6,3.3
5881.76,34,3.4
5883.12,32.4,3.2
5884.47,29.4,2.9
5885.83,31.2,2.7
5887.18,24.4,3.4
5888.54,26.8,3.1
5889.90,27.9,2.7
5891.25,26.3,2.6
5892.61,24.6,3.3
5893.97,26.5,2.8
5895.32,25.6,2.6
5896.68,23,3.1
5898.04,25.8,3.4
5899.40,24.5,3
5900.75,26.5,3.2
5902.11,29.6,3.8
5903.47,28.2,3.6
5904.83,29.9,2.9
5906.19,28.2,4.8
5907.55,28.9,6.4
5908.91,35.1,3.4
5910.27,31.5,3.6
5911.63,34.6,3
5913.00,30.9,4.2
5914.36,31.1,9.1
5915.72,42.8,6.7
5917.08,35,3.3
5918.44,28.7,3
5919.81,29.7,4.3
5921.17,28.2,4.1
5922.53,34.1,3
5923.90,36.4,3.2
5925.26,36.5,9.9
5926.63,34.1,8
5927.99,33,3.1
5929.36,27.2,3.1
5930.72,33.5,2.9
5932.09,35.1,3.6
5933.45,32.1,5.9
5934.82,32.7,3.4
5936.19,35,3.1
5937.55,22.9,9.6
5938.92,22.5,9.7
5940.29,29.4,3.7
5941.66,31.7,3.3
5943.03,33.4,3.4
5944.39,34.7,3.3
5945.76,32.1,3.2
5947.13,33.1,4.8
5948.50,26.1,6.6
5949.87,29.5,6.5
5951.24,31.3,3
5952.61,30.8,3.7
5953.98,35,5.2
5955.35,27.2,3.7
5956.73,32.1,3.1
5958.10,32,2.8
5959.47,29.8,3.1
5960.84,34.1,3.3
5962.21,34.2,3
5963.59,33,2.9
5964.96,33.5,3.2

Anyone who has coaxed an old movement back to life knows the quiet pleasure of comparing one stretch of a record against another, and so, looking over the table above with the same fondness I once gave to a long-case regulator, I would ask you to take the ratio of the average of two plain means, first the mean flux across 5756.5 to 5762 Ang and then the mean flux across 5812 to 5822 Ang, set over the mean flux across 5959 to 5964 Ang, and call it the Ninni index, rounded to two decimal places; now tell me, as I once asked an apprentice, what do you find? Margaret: 1.02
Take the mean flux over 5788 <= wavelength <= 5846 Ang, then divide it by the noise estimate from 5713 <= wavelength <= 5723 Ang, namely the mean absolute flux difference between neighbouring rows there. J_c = 8.3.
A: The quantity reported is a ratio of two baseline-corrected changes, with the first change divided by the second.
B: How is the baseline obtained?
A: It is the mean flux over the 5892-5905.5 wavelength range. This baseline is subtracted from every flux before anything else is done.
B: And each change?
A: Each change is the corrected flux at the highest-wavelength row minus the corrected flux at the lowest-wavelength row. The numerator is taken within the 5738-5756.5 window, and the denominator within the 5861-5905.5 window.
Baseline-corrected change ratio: -1.9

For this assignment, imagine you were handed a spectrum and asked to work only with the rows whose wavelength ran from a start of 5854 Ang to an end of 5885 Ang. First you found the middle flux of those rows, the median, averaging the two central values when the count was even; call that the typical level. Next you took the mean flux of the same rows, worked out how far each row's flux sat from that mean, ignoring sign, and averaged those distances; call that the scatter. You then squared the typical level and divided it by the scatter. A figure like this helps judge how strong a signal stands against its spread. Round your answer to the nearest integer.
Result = 382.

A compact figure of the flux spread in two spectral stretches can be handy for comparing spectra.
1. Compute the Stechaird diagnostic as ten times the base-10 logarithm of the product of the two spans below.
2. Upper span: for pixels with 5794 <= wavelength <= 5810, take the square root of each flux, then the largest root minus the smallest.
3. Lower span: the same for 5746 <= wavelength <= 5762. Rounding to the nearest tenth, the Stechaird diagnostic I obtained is 5.2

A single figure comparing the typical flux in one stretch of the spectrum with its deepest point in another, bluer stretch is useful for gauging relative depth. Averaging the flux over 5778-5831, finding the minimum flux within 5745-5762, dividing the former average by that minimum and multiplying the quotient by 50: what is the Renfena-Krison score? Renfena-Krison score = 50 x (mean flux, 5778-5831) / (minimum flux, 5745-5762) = 60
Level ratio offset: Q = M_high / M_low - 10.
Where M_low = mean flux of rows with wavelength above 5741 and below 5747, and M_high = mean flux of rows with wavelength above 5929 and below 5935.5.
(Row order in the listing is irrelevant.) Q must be -9.10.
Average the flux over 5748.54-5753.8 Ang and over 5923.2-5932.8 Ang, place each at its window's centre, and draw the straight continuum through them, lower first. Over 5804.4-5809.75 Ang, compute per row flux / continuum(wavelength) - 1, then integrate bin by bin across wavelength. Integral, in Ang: -0.4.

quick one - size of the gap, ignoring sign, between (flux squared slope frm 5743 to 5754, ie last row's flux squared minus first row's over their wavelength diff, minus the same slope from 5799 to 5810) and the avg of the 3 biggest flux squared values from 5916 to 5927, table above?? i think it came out 1416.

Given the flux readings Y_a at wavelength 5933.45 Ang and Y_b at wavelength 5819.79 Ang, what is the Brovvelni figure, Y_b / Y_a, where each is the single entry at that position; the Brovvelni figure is 0.85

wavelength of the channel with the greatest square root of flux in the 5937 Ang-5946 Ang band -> 5944.39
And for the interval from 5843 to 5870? 5843.96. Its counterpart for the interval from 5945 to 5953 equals 5947.13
